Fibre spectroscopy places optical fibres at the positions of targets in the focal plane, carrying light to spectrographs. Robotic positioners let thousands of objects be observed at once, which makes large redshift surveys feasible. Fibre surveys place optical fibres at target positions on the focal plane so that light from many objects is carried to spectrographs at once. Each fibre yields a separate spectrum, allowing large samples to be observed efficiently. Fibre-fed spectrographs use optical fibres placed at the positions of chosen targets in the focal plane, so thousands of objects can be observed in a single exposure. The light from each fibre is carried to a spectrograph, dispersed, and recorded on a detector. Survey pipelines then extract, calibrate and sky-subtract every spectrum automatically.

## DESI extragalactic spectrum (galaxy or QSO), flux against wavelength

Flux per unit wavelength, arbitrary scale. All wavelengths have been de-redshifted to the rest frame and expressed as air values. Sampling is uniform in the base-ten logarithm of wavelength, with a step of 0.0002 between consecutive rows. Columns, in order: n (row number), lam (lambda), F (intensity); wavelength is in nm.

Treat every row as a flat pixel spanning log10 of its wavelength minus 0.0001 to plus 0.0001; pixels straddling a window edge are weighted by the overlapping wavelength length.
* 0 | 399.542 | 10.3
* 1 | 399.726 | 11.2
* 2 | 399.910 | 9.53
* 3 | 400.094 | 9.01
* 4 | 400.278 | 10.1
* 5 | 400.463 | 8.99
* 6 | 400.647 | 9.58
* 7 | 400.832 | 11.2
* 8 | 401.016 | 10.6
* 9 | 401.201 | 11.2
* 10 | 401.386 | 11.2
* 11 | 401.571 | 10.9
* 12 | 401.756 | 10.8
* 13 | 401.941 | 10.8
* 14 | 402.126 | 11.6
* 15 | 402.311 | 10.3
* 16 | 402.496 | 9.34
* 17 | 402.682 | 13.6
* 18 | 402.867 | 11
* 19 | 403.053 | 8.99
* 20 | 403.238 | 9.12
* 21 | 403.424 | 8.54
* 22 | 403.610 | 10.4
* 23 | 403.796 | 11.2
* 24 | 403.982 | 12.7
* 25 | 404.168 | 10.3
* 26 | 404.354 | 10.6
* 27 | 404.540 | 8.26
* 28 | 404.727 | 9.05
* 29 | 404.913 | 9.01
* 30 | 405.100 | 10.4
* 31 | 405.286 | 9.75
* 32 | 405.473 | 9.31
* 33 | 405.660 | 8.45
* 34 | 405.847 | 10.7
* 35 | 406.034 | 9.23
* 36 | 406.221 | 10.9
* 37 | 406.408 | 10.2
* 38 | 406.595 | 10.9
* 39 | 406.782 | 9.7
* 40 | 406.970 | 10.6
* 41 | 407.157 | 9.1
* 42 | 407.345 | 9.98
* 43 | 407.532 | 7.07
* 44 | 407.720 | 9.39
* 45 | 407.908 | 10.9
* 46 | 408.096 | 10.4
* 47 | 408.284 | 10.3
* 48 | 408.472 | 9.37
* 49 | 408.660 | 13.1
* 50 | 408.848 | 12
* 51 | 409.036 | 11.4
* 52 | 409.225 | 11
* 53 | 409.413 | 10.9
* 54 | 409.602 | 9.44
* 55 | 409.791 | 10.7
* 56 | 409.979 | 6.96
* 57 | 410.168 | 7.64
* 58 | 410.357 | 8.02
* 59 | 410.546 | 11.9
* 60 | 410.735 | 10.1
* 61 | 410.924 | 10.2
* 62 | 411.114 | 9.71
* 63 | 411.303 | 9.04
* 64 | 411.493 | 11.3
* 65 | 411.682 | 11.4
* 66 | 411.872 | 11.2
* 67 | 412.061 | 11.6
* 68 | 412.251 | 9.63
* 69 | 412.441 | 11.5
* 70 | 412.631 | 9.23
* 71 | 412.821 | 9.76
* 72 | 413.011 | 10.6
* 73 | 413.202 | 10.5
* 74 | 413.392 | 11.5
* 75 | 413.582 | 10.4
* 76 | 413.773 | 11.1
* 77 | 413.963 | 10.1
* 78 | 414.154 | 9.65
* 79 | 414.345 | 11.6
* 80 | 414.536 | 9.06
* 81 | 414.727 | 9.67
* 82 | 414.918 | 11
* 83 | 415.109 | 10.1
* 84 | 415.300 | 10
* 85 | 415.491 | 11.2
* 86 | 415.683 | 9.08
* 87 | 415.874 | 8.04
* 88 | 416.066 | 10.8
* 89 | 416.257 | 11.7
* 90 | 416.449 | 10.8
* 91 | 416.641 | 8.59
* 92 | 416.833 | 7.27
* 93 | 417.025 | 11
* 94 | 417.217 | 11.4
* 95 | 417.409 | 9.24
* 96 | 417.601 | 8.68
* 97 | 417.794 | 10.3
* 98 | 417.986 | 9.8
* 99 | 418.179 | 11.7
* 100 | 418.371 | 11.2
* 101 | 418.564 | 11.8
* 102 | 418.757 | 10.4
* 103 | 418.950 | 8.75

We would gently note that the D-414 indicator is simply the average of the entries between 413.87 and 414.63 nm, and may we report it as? 10.1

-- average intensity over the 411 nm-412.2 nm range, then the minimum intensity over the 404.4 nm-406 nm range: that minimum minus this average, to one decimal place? -2.4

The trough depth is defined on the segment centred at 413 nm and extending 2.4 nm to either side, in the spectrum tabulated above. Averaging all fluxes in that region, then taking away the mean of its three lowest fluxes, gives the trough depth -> 1.3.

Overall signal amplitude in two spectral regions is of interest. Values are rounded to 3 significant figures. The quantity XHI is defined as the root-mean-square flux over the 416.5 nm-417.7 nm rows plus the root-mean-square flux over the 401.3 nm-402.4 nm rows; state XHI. 20.4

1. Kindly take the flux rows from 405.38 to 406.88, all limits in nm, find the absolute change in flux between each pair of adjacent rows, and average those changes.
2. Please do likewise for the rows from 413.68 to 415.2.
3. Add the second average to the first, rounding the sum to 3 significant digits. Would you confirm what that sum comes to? 2.52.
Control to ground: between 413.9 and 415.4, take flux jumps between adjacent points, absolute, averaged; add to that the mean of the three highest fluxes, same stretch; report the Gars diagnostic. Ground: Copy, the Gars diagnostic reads 12.0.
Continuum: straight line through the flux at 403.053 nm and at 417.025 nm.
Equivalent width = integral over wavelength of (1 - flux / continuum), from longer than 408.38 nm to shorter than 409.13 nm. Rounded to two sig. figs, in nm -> -0.13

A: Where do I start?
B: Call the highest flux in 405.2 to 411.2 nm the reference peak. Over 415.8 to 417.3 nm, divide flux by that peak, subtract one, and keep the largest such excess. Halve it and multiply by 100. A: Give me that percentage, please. -5.3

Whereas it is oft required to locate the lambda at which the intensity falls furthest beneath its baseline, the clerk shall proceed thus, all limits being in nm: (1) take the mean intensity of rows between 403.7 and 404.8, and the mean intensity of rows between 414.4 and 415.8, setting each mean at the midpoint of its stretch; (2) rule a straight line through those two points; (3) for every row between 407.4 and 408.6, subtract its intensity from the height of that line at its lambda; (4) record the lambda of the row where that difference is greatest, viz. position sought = 407.532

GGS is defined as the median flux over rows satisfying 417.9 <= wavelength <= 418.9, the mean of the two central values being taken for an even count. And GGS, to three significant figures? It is 11.2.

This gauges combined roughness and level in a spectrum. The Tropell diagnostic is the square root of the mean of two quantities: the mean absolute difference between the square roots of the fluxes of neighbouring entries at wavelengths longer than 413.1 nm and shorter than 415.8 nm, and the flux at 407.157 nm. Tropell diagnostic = 2.15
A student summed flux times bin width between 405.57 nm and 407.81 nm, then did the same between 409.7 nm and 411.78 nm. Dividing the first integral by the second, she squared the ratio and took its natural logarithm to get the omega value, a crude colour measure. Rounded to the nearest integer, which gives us 0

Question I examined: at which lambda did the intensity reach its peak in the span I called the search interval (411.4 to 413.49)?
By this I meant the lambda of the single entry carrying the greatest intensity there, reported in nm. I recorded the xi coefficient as 412.061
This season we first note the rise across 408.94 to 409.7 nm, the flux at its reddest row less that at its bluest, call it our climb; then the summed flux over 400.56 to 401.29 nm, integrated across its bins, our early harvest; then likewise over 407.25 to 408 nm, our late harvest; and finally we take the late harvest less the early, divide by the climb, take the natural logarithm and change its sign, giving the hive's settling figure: 1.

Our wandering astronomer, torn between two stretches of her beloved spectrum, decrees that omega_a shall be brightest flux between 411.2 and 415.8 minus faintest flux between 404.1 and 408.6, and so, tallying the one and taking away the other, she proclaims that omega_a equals 4.53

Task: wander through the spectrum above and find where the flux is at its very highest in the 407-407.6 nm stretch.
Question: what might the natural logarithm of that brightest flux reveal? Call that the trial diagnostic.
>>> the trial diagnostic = 2.30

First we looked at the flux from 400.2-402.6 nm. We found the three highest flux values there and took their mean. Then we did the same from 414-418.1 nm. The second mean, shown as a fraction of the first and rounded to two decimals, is 1.02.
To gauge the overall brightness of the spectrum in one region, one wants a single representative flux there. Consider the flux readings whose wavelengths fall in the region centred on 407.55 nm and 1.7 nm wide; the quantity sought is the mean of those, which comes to 9.7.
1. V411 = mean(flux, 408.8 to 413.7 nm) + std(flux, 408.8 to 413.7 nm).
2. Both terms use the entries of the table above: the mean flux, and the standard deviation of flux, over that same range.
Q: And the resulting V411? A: 11.6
